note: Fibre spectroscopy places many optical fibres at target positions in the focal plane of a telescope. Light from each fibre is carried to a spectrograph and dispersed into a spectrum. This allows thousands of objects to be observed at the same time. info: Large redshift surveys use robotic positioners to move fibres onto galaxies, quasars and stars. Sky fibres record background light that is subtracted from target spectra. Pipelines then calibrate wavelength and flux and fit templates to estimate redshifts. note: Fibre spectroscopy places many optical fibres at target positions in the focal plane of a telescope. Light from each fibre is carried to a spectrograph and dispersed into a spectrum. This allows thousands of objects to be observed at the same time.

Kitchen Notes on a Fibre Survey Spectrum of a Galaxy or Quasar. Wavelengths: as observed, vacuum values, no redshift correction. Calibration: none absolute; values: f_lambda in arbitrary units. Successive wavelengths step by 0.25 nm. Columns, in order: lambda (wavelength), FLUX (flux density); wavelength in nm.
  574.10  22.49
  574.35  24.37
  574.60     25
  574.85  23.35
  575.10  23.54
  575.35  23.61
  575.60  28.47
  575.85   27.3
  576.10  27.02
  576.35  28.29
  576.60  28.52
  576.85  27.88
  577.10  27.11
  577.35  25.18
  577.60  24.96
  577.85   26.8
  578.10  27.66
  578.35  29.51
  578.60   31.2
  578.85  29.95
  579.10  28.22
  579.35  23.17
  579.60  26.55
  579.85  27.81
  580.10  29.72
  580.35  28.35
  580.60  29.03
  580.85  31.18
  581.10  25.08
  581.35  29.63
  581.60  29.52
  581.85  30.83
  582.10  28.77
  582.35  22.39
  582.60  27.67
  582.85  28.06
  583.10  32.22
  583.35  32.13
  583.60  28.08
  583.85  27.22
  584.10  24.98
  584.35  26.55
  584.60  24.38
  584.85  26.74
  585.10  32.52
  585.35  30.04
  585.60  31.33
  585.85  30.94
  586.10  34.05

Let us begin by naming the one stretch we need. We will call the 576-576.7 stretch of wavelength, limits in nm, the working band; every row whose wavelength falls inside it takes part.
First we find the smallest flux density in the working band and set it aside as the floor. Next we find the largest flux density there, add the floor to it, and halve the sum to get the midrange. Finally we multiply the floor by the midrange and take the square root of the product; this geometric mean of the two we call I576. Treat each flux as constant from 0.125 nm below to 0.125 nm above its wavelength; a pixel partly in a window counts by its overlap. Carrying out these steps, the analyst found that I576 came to 27.4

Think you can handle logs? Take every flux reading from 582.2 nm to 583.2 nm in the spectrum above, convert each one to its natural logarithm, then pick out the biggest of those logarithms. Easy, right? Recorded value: 3.47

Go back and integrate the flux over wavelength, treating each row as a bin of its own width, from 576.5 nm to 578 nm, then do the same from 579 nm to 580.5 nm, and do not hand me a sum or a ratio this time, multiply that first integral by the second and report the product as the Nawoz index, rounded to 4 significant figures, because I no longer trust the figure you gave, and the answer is 1643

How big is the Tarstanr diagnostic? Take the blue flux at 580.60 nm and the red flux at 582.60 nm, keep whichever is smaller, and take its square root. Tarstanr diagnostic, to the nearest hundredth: 5.26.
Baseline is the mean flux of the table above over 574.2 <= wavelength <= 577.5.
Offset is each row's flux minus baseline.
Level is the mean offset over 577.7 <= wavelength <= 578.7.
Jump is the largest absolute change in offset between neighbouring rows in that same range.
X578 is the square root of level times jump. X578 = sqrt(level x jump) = 2.2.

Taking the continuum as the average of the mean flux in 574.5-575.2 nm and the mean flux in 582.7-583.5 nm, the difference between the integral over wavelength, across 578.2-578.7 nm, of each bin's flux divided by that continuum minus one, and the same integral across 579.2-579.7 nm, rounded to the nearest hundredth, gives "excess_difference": 0.10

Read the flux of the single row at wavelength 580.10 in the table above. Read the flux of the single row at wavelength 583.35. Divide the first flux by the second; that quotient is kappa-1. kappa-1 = 0.92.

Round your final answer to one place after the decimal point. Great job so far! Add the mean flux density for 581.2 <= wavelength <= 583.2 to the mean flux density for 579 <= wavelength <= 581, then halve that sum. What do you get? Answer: 28.3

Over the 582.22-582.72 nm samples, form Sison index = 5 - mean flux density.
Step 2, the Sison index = -20.0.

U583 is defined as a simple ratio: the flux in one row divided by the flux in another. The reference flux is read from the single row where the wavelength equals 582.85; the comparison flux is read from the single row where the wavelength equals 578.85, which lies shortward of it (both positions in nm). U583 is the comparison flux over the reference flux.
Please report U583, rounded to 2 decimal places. 1.07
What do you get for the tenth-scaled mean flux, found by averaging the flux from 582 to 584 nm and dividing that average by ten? 2.83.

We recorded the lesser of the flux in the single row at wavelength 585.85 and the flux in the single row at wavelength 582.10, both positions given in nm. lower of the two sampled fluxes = 28.8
